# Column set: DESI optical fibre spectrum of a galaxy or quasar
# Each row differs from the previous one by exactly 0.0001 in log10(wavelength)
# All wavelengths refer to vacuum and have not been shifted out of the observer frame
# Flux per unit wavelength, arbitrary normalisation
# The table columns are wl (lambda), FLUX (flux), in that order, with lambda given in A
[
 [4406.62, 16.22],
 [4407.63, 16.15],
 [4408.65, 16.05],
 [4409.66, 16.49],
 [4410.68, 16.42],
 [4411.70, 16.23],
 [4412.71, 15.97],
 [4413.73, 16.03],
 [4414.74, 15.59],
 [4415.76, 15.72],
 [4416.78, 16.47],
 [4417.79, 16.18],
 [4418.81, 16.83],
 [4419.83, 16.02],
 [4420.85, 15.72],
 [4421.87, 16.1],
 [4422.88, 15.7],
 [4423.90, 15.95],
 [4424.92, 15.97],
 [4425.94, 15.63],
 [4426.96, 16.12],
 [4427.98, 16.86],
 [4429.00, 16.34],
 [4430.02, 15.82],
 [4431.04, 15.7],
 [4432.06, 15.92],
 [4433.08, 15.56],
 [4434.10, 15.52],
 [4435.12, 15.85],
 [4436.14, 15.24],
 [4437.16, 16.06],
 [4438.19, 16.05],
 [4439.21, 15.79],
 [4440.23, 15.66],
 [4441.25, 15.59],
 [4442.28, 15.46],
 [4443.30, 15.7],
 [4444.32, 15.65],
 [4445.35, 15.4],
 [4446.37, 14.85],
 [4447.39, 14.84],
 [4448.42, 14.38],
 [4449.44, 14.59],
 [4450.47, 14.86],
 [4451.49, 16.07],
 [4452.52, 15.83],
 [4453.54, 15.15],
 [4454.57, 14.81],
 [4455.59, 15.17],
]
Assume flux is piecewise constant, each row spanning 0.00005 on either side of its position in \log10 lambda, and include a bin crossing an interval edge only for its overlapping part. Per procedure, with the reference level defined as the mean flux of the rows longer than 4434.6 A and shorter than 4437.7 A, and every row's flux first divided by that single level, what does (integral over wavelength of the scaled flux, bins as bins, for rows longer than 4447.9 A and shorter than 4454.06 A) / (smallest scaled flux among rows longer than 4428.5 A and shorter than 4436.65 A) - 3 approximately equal 3.1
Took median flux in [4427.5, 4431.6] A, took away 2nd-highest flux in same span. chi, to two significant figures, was -0.26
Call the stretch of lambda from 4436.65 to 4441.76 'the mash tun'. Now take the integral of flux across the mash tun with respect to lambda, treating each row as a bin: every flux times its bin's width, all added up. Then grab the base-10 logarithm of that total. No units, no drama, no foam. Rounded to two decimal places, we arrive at 1.91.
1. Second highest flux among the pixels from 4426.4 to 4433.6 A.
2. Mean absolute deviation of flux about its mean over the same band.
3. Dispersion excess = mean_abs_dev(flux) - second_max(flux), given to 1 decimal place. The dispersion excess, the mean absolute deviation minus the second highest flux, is -16.0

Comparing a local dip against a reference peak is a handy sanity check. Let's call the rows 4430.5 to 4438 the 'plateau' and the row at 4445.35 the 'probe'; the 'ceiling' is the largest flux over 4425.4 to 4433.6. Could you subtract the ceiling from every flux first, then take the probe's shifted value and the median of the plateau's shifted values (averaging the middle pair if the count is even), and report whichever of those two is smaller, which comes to -1.5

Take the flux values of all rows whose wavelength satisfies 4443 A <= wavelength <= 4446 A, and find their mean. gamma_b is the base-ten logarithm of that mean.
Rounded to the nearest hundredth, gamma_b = 1.19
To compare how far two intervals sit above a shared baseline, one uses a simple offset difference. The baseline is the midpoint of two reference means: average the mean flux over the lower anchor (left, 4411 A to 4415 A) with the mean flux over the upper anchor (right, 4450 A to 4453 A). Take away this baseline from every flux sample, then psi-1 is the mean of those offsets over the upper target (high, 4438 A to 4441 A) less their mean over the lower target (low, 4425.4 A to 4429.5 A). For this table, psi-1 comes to -0.4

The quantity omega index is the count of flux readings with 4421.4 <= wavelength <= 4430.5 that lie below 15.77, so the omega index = 2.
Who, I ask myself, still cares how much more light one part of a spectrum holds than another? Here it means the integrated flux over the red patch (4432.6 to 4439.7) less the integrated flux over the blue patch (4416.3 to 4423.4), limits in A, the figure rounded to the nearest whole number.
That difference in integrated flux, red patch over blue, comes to -3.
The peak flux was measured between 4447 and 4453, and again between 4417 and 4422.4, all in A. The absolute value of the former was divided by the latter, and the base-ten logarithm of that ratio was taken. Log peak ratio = -0.020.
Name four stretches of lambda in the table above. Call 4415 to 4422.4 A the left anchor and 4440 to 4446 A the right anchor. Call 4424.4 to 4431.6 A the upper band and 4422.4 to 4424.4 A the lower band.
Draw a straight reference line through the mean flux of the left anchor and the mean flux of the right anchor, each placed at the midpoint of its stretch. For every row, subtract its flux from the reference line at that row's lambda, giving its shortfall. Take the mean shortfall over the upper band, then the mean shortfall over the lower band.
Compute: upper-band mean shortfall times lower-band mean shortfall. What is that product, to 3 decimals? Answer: -0.029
